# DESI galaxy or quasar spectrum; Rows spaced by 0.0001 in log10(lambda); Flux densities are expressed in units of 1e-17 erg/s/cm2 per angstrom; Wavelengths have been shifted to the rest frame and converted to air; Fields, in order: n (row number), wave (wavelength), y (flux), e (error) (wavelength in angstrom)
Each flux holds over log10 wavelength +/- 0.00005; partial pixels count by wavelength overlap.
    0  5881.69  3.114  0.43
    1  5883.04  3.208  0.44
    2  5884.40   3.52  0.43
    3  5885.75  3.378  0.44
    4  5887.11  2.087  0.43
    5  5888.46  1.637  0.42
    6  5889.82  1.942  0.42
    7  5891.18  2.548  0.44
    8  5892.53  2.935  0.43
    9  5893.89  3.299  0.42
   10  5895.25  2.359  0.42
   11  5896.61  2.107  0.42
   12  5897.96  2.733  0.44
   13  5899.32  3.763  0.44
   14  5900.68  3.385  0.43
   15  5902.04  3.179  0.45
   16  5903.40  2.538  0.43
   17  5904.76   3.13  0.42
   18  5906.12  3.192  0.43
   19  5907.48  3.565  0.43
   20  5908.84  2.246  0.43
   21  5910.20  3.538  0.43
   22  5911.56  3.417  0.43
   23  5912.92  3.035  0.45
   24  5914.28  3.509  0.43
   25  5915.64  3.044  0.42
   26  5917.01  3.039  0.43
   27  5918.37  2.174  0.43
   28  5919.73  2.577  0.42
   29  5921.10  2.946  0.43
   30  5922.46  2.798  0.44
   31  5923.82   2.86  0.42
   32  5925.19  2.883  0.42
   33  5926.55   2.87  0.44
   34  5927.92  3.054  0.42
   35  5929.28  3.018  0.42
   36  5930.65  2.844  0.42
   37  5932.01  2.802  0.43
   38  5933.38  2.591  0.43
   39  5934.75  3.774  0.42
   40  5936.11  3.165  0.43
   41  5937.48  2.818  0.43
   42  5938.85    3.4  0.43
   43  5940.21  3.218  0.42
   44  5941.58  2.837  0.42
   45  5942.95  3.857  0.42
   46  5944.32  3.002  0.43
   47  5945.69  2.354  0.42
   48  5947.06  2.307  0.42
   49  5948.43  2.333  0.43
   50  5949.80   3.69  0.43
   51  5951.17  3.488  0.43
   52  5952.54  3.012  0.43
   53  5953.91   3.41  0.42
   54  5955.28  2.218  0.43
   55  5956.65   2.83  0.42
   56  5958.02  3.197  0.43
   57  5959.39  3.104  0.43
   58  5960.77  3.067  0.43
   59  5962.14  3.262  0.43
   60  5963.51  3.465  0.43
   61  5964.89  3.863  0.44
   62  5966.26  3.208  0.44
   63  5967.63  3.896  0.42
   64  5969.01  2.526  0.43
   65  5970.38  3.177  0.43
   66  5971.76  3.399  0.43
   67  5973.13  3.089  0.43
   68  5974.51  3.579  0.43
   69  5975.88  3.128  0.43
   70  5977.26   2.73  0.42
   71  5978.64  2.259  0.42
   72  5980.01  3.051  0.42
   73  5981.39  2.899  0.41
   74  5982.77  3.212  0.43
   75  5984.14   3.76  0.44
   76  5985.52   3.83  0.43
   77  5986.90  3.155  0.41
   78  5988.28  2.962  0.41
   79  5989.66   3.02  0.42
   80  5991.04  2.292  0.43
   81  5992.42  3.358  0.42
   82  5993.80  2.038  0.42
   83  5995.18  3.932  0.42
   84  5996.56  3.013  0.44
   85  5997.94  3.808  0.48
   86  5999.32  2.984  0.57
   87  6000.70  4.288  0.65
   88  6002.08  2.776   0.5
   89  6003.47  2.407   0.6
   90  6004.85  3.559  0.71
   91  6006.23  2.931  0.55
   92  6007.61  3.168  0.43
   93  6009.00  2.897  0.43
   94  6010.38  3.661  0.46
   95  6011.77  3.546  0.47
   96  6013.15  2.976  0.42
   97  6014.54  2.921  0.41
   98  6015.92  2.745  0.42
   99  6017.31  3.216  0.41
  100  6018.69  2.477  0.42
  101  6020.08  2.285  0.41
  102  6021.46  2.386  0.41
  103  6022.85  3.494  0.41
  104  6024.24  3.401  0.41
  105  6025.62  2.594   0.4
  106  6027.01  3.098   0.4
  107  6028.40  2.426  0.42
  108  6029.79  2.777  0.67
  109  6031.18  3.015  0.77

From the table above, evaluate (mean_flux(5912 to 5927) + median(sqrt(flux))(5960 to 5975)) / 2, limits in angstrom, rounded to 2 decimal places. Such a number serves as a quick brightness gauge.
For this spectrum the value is 2.35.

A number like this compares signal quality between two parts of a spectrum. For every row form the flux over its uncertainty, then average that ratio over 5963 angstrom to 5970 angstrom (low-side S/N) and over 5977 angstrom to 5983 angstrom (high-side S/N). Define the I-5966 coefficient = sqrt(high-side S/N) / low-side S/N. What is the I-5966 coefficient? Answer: 0.330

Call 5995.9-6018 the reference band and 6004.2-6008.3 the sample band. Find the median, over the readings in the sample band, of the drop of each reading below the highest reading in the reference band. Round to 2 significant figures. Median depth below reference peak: 1.1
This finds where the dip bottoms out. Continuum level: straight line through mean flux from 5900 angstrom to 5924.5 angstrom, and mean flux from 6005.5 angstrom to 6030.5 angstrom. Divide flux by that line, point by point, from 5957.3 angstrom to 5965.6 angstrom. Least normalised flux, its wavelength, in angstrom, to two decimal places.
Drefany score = 5960.77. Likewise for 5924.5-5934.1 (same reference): 5933.38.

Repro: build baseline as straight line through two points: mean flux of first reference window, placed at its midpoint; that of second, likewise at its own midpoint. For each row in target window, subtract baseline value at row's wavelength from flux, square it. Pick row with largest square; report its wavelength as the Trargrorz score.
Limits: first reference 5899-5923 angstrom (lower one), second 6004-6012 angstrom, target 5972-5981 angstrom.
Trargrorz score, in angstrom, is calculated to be 5978.64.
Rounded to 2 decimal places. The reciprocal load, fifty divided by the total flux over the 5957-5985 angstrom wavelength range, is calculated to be 0.78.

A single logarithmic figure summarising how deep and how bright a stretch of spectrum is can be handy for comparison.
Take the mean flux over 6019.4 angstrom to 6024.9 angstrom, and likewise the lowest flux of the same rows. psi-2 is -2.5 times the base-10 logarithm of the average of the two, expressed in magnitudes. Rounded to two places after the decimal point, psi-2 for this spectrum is -1.03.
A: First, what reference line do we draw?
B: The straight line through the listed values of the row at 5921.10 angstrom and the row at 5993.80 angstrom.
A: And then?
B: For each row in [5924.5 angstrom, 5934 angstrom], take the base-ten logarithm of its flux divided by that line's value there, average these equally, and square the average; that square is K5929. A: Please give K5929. 0.000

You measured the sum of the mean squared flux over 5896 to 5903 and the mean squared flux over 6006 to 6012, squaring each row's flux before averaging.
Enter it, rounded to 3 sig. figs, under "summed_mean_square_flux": 20.1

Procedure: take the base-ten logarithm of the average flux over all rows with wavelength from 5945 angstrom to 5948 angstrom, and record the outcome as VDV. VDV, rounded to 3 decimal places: 0.367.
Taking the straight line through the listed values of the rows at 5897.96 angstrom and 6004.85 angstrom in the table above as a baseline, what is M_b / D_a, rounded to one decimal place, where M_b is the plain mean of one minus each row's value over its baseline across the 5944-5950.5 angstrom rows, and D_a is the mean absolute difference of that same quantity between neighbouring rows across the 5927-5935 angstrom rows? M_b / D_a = 1.1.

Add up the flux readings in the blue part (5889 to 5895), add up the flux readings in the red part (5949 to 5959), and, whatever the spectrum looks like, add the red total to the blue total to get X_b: 33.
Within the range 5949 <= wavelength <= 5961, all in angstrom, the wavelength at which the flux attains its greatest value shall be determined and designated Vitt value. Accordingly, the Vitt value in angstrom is 5949.80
